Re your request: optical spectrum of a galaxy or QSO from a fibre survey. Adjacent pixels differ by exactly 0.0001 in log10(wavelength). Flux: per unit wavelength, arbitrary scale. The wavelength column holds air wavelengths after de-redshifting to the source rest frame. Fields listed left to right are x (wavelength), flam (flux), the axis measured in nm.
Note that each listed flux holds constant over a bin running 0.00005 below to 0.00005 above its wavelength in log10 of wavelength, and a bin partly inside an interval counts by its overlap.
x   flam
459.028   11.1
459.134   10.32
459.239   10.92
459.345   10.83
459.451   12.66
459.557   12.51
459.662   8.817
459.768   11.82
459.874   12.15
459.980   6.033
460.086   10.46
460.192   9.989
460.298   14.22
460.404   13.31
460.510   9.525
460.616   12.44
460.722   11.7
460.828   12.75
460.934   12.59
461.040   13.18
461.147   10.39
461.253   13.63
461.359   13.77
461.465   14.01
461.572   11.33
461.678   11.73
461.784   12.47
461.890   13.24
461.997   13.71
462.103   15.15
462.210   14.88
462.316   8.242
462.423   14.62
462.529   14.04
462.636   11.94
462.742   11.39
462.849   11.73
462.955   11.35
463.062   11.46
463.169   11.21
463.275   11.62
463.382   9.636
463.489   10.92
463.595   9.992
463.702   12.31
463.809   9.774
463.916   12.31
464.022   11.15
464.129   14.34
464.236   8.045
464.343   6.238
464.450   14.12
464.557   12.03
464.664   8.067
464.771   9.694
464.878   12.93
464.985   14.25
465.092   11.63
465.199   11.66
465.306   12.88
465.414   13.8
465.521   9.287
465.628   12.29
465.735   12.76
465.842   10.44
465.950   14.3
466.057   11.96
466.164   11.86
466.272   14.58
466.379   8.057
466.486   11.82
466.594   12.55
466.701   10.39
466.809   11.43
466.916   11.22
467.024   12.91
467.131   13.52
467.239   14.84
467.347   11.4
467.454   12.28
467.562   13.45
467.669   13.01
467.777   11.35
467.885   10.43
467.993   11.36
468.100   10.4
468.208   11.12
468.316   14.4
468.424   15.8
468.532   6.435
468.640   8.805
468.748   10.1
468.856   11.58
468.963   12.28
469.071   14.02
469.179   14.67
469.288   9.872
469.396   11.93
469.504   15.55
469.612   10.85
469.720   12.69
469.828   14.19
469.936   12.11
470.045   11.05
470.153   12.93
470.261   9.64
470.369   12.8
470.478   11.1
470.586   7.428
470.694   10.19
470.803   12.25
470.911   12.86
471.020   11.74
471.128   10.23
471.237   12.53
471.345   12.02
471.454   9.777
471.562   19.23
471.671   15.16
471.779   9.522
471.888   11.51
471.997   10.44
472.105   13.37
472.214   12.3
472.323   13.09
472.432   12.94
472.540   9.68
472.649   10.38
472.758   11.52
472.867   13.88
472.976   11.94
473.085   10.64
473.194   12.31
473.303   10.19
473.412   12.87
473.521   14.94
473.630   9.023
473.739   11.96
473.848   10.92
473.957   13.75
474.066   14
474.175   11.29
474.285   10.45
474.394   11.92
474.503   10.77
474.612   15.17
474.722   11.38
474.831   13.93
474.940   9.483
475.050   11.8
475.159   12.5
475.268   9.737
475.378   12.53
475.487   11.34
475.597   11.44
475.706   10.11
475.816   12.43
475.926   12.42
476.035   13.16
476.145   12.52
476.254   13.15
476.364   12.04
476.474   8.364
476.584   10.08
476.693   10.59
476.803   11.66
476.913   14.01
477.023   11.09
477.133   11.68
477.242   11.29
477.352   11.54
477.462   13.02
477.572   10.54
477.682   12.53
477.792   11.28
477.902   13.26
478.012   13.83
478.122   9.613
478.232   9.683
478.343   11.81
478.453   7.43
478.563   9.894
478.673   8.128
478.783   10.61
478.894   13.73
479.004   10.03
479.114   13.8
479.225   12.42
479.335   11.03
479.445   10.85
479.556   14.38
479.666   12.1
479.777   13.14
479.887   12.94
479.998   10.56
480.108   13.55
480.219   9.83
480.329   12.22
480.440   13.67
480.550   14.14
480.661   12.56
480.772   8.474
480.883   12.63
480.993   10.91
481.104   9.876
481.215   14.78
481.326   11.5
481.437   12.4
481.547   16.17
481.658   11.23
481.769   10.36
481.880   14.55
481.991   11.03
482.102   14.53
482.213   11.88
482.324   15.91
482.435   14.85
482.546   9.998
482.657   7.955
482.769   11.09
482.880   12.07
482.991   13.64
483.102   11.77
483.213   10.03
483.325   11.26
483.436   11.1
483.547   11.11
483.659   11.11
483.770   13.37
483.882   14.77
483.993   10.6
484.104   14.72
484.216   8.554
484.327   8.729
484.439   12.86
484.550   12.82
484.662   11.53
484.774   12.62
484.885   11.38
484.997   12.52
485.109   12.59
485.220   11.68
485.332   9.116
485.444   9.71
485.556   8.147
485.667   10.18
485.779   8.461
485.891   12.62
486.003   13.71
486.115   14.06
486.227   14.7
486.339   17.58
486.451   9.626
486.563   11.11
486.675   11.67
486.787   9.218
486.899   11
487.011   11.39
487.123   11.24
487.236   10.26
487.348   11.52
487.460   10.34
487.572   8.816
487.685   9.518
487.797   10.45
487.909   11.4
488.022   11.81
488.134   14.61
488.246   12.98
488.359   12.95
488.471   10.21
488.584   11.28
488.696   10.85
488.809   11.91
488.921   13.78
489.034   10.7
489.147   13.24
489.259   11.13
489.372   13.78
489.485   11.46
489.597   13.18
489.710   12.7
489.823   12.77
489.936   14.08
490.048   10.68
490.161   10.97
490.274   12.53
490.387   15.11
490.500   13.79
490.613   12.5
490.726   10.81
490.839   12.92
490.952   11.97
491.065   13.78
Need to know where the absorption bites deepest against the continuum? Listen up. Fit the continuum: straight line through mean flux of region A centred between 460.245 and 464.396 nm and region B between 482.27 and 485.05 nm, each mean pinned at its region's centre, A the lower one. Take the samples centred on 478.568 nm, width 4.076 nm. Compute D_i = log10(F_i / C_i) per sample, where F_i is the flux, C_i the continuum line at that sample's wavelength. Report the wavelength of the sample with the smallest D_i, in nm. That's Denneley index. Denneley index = 478.453 nm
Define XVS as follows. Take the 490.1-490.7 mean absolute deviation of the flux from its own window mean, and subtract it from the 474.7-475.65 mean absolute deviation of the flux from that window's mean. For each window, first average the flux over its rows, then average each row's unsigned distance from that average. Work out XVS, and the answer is -0.2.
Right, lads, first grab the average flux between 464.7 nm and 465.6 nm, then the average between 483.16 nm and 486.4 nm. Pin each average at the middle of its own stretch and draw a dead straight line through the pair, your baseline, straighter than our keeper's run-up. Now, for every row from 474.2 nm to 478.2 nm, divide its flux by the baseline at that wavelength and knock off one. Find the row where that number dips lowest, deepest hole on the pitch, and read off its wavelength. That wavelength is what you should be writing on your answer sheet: 476.474 nm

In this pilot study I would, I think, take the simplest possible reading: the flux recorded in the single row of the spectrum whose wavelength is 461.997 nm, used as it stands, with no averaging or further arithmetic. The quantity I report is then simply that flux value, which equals 13.71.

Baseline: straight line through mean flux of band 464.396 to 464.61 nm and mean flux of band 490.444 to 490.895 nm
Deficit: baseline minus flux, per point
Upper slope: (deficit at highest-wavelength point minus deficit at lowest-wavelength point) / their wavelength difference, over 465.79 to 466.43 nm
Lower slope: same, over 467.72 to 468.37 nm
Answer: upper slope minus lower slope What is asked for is 10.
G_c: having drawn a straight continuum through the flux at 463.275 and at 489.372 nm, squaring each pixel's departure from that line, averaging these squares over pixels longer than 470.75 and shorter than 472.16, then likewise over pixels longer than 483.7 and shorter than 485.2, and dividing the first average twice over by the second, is 0.24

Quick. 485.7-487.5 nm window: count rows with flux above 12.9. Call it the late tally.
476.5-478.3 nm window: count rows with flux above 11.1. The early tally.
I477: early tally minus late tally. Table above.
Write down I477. 6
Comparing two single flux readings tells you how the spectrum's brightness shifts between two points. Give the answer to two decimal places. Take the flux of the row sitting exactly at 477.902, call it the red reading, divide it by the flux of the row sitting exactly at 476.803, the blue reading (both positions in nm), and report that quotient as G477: 1.14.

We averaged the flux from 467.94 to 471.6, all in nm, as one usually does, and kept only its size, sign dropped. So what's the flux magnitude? 11.9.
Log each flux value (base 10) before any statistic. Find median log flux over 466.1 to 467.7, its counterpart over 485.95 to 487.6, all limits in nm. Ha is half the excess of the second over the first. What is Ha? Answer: -0.019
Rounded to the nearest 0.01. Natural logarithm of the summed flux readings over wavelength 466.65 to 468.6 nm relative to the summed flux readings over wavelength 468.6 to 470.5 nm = 0.00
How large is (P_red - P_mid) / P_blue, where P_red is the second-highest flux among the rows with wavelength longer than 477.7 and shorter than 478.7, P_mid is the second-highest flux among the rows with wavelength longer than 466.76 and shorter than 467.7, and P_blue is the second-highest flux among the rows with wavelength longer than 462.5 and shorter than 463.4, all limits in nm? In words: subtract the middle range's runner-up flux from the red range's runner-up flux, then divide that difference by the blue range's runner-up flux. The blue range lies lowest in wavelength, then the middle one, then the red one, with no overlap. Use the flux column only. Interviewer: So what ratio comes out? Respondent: -0.022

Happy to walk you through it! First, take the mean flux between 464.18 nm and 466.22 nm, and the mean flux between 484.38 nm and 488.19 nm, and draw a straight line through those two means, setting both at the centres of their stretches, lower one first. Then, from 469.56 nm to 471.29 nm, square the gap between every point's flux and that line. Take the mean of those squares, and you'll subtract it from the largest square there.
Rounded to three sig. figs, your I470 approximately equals 13.9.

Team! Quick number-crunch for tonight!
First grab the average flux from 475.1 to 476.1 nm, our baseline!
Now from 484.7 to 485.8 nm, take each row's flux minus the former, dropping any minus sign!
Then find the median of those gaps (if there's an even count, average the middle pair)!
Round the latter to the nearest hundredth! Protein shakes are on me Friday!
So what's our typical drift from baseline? 1.22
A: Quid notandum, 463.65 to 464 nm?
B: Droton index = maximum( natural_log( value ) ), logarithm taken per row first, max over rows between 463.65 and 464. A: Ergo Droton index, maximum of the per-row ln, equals 2.51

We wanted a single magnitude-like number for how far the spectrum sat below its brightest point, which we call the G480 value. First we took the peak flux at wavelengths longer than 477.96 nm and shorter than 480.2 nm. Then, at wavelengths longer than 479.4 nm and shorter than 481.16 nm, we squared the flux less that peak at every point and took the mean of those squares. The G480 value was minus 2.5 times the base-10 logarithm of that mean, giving -2.32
